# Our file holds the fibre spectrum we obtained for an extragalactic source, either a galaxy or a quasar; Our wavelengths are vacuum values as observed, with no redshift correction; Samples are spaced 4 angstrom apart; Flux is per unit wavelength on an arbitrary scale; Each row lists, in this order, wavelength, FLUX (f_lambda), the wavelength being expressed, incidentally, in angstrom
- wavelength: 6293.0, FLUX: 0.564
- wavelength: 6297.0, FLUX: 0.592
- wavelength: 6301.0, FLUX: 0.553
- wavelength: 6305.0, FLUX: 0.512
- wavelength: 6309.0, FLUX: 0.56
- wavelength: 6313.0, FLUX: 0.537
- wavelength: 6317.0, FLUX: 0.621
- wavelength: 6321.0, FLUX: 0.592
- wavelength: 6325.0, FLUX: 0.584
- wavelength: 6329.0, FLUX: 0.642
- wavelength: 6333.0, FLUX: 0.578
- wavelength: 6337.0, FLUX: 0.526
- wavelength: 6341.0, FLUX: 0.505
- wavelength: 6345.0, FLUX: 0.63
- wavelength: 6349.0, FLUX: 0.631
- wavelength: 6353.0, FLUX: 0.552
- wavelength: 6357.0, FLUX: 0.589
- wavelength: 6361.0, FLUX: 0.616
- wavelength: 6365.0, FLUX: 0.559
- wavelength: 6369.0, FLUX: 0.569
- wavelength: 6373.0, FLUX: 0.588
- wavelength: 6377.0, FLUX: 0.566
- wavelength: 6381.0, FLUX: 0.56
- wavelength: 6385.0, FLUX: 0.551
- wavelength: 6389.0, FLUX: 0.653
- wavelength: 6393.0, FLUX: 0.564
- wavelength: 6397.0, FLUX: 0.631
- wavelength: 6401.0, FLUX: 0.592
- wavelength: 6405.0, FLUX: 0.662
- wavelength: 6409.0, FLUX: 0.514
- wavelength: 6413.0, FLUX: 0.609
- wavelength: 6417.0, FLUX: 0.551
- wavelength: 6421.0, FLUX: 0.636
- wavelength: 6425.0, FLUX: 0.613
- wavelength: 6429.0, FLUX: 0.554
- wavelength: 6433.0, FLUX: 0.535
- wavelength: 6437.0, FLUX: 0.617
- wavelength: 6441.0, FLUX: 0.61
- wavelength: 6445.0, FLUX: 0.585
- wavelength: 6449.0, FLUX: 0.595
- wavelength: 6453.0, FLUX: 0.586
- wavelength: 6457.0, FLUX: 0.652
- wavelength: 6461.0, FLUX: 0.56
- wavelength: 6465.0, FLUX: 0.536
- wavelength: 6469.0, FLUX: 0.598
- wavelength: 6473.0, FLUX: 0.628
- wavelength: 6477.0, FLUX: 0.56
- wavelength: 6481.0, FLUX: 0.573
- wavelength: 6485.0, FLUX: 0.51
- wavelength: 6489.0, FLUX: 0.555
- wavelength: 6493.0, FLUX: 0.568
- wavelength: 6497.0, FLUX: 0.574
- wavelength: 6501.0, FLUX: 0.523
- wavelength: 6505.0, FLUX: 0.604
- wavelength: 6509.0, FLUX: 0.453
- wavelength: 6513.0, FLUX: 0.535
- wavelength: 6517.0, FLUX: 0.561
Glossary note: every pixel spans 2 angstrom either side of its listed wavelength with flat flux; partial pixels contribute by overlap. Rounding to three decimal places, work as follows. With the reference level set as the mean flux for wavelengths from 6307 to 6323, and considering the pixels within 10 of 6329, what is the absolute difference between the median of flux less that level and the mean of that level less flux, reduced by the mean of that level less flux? 0.020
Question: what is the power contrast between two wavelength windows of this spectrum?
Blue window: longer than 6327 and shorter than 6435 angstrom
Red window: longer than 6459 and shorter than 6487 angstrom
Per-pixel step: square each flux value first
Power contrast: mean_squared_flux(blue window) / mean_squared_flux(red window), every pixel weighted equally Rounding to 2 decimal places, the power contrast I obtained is 1.07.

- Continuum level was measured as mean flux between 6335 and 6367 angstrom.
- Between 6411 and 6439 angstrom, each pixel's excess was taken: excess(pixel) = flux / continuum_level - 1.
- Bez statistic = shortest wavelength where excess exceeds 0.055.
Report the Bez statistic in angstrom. 6413.0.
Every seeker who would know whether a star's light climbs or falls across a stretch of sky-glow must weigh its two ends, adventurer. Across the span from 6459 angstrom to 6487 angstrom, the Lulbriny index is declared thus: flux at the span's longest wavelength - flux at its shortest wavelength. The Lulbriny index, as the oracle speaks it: -0.050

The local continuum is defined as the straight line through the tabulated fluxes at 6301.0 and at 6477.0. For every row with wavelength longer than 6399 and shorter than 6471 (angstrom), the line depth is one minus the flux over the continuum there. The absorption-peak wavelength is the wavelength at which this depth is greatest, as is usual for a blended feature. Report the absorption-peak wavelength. 6409.0 angstrom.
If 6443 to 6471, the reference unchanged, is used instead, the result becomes 6465.0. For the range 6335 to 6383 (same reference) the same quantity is 6341.0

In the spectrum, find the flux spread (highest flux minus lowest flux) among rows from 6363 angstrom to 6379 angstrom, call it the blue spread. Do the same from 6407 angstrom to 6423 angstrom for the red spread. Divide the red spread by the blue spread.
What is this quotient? 4.2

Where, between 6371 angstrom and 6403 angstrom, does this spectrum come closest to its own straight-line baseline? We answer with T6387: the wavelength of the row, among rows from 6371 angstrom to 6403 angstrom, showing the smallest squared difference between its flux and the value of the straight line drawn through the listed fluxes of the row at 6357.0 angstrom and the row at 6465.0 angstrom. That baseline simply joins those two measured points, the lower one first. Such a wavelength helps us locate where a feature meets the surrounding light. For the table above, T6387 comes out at 6373.0 angstrom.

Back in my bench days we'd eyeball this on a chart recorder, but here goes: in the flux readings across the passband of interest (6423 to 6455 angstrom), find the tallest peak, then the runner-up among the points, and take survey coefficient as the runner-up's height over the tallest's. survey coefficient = 0.99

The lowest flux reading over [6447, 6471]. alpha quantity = 0.536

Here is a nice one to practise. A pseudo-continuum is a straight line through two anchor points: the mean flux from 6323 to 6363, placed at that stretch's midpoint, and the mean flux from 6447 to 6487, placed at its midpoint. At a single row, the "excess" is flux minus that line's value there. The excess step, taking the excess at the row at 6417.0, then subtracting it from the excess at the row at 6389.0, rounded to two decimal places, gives 0.10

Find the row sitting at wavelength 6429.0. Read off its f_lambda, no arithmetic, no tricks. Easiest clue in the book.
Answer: 0.554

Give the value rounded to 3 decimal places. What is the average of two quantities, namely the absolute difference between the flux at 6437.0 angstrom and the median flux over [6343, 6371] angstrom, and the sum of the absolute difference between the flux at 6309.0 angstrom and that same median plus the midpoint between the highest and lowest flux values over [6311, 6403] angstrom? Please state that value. 0.318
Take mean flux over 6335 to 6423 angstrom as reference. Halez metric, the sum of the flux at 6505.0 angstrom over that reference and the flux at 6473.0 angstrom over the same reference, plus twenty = 22.11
